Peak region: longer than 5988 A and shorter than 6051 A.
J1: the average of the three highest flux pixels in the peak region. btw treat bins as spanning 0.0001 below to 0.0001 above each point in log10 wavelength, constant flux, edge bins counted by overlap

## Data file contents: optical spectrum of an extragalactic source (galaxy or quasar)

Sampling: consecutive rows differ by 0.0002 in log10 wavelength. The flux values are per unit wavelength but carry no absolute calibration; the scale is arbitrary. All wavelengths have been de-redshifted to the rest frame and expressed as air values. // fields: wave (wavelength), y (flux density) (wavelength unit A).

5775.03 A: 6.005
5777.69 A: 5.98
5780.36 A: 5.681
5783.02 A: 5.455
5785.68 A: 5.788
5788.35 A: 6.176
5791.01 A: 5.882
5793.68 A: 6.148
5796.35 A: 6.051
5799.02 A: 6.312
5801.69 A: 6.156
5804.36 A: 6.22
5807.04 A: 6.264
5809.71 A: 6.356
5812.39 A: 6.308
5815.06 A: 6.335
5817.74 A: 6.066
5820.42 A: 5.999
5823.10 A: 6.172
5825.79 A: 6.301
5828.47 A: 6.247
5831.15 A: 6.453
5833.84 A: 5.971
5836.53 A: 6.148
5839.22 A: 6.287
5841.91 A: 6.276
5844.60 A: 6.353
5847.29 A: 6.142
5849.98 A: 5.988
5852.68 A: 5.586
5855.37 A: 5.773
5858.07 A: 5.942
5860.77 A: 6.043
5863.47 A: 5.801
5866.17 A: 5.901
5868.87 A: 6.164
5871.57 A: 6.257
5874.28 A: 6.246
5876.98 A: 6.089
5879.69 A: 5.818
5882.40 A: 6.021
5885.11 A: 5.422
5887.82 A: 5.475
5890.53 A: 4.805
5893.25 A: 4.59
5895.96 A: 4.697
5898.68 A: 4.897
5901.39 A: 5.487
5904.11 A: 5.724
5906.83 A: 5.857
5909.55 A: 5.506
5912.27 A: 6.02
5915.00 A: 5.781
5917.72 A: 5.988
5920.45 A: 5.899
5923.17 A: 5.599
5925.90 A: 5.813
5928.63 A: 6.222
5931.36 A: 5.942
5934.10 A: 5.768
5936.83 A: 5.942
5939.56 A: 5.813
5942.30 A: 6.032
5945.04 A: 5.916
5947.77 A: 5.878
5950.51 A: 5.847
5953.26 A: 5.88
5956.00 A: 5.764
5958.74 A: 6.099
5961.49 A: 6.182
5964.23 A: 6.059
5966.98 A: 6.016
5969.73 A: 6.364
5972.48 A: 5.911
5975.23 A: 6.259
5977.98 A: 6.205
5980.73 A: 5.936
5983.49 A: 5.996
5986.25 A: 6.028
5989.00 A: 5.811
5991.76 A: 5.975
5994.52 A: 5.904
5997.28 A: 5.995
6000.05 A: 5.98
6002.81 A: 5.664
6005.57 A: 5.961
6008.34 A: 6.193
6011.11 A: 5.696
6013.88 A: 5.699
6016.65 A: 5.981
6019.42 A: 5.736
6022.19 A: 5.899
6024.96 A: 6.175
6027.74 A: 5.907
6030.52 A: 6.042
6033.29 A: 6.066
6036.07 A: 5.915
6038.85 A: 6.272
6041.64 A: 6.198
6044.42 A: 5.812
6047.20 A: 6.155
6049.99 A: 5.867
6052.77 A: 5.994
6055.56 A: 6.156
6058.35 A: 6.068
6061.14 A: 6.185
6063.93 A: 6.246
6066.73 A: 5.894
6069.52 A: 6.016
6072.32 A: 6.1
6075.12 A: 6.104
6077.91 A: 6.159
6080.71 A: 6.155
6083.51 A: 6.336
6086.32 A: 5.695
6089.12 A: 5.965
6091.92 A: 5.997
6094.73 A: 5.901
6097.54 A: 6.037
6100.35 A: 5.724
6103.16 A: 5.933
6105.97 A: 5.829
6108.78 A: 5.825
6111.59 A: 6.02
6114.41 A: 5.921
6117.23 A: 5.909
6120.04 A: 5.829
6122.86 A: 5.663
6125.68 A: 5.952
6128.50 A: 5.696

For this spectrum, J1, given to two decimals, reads 6.22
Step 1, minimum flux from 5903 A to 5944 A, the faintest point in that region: 5.506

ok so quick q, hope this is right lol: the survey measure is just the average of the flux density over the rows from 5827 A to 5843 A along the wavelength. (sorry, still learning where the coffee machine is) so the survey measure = 6.23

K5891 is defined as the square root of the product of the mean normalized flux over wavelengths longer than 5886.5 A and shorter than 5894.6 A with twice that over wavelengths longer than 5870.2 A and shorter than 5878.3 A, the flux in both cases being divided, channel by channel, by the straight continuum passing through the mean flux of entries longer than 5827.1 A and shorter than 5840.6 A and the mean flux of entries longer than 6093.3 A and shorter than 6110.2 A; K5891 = 1.27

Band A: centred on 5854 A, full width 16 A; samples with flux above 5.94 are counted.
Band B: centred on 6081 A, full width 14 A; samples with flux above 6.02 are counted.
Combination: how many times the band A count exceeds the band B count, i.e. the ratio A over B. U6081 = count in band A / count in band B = 1.0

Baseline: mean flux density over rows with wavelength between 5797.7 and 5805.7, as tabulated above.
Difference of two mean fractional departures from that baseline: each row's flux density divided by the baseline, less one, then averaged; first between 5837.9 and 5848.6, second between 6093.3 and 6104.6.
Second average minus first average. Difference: -0.059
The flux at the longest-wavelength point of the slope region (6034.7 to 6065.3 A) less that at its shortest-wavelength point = 0.3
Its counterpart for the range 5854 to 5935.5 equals 0.0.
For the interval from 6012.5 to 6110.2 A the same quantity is 0.1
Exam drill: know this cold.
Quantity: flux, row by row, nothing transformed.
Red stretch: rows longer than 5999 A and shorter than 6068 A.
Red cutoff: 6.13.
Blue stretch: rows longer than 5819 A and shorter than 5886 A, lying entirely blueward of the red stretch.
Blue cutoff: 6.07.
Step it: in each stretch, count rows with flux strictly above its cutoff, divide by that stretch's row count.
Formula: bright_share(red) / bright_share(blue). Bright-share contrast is 0.62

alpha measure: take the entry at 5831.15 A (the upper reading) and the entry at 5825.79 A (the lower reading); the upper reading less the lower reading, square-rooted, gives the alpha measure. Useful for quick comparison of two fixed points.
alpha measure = 0.39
